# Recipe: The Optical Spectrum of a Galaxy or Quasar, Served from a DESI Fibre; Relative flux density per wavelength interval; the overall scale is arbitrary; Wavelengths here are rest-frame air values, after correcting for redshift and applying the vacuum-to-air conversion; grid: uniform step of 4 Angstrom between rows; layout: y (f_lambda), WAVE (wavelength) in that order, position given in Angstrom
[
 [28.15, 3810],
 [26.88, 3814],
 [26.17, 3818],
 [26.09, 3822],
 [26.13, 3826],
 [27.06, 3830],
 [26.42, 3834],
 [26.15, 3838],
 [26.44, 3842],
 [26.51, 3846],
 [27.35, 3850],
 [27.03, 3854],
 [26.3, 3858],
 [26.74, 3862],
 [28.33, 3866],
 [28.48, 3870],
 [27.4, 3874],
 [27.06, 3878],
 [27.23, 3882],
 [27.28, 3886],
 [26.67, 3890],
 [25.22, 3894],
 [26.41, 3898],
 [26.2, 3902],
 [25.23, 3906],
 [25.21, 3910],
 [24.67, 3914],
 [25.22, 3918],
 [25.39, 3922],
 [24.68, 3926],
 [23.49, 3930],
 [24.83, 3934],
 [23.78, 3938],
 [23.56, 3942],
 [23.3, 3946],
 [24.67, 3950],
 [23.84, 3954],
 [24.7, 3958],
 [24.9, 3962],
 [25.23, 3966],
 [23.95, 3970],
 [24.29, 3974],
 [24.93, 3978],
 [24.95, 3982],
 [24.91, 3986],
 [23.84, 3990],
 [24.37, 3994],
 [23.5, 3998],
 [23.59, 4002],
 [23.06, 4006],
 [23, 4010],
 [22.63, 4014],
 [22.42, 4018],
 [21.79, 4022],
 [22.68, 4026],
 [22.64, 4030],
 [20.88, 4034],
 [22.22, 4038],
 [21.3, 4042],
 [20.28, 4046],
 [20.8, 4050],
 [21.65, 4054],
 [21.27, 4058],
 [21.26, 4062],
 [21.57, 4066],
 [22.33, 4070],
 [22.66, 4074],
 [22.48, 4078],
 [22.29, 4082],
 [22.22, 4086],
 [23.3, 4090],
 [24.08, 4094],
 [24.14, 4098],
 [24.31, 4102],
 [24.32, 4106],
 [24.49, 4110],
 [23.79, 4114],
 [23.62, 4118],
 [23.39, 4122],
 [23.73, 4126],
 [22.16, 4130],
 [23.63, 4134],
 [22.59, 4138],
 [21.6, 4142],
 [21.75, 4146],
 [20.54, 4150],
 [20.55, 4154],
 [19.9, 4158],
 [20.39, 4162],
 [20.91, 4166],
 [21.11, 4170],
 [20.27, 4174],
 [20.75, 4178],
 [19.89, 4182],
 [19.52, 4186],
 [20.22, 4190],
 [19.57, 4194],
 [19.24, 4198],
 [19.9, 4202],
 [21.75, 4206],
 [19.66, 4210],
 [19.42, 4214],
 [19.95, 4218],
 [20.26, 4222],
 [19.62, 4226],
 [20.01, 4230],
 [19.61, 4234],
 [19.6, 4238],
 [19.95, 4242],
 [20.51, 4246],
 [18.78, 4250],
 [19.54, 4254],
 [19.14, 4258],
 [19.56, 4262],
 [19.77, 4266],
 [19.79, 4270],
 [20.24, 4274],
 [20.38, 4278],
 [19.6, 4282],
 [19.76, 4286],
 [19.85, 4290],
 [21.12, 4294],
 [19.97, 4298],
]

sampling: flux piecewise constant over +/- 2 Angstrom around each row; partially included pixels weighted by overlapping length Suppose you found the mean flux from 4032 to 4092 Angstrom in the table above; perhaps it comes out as 22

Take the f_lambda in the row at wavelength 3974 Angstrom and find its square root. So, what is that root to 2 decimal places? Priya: 4.93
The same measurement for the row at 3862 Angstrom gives 5.17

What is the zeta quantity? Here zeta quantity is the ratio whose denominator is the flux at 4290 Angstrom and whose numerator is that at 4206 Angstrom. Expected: 1.10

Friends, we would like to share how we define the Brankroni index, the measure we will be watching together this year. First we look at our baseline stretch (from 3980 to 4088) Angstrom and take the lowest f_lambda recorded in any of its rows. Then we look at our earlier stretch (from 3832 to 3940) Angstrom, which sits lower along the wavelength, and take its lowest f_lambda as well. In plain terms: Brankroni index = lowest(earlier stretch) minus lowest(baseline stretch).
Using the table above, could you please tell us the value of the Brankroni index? 3.2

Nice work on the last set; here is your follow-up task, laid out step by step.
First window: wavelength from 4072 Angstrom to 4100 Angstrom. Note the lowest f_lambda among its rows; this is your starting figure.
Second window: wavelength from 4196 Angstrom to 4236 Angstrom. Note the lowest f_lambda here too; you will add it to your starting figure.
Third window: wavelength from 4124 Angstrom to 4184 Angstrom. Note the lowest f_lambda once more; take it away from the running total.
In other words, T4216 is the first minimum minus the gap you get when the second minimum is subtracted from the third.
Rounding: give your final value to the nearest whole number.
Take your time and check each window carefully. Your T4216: 22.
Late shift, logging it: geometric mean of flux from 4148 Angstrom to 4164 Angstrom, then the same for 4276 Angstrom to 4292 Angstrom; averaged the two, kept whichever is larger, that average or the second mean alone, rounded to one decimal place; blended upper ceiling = 20.1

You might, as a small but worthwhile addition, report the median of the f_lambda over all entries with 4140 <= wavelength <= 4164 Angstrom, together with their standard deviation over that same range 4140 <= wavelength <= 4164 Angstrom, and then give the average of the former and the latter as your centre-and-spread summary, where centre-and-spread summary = 10.6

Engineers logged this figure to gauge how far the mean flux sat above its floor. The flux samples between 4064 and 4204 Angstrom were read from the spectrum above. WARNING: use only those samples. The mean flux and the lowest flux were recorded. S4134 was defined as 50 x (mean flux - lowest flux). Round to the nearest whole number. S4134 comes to 134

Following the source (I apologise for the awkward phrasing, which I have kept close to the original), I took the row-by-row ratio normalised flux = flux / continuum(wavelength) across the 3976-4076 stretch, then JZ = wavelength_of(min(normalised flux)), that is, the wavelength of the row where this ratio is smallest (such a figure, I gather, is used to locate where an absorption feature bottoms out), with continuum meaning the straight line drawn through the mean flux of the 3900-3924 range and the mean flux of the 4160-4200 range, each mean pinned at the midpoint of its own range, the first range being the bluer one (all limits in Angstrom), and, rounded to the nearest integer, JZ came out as 4046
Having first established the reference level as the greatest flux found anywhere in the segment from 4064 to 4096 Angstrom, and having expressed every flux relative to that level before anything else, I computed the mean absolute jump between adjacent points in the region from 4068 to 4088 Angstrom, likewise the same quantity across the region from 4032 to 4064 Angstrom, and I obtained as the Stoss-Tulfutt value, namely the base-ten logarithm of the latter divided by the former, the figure 0.57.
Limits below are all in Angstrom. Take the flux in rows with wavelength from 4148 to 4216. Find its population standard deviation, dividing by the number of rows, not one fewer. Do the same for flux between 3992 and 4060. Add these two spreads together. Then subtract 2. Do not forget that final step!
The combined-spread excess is -0.26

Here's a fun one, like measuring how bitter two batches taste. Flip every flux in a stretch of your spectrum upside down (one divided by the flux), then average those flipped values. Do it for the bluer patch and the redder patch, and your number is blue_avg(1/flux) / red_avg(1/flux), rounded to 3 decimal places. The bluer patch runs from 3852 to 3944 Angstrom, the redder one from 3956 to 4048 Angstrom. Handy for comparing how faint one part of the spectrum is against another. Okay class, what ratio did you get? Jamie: 0.898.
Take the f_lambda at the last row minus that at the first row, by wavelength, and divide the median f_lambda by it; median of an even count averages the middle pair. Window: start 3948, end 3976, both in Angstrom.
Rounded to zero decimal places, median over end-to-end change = -65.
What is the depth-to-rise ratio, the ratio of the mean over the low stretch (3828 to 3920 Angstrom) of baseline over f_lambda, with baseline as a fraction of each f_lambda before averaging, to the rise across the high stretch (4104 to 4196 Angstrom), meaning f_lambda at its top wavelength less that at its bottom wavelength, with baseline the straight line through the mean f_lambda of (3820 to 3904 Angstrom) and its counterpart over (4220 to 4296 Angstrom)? -0.2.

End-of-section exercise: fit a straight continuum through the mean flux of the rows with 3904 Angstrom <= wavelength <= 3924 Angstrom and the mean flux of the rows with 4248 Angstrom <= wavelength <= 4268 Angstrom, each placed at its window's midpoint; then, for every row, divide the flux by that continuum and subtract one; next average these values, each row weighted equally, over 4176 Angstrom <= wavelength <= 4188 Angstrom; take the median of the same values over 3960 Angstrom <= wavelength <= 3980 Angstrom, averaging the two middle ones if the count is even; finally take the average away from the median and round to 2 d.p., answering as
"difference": 0.05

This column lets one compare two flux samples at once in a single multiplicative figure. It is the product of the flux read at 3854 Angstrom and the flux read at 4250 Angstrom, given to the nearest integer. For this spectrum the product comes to 508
